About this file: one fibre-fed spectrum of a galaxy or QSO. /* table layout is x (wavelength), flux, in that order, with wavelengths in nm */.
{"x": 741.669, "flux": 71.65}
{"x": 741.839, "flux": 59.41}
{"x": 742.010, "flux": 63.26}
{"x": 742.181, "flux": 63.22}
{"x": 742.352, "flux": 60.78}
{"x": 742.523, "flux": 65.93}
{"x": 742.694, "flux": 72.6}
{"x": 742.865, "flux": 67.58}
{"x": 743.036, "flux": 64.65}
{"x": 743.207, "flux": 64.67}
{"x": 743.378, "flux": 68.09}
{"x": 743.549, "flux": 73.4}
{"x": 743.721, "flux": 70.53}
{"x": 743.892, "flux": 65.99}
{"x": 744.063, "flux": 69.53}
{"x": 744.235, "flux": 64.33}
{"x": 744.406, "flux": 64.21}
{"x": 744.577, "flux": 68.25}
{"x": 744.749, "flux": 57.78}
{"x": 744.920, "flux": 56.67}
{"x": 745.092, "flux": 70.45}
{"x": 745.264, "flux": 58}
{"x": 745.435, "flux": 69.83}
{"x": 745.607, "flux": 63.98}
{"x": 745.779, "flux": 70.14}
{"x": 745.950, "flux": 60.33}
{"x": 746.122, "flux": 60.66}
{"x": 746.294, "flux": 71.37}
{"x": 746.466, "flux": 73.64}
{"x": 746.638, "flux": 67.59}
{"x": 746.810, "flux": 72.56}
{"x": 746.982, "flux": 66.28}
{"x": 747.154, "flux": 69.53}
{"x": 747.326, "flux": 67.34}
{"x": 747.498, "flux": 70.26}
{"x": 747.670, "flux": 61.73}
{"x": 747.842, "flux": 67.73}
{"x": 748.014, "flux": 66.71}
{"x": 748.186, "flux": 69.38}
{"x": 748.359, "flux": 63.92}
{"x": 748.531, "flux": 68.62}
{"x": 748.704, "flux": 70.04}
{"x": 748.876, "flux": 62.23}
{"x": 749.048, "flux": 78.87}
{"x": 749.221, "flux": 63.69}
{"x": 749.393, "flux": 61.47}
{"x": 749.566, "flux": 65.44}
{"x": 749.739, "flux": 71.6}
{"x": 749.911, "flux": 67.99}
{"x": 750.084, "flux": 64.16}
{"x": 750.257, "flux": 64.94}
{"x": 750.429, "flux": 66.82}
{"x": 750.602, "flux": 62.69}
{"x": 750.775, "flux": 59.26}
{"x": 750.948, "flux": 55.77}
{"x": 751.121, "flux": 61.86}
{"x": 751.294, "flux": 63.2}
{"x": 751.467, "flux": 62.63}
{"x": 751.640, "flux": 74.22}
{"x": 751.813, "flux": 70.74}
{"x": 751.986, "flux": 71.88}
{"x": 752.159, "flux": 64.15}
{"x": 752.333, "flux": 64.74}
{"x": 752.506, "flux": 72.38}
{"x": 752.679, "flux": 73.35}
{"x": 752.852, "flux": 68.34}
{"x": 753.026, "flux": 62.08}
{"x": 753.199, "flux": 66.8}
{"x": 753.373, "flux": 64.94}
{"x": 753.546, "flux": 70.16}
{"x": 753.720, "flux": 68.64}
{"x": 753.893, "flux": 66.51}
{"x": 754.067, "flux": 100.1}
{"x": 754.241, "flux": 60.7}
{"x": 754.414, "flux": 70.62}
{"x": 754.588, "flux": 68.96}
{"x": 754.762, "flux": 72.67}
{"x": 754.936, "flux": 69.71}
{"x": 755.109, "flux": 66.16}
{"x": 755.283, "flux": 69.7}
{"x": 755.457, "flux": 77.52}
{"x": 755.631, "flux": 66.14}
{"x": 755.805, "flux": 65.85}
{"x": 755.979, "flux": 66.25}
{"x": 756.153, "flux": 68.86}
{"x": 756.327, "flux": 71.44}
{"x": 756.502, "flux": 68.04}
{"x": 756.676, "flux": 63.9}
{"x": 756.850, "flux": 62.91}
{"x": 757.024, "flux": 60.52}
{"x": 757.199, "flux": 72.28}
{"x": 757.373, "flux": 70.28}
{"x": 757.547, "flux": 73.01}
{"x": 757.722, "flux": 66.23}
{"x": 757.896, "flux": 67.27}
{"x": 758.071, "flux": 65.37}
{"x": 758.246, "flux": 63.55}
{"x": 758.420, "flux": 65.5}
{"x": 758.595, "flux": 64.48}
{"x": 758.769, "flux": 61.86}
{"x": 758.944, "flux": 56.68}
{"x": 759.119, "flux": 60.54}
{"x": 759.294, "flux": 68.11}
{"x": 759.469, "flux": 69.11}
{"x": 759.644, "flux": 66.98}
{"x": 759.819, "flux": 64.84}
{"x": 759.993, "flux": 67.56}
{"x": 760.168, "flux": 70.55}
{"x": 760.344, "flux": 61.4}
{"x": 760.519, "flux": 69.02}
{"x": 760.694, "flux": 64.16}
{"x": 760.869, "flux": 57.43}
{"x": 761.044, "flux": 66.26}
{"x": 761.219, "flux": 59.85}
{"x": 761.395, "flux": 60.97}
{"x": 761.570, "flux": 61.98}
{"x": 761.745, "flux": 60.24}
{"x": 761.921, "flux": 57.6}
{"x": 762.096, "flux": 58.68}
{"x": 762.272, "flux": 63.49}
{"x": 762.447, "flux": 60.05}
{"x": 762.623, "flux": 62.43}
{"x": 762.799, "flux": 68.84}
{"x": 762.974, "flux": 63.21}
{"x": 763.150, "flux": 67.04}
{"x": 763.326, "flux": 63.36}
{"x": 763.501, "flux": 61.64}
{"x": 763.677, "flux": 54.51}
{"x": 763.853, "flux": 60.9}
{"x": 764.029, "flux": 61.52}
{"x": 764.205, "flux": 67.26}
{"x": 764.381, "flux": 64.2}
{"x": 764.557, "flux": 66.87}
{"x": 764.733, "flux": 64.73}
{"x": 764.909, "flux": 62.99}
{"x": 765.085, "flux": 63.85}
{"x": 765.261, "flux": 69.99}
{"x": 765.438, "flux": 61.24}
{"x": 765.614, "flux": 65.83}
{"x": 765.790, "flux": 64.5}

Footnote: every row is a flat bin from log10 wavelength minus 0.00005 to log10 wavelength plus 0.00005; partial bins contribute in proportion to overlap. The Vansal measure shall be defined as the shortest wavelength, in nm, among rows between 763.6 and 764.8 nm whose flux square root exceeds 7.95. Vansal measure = 764.205 nm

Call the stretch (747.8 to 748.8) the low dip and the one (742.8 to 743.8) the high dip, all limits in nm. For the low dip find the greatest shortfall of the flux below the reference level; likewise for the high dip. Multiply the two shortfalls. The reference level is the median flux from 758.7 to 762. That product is 5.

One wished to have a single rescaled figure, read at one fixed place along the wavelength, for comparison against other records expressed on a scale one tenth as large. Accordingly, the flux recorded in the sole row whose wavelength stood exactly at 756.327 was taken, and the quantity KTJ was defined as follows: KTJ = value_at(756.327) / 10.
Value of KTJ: 7.14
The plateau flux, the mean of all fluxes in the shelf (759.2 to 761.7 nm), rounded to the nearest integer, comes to 65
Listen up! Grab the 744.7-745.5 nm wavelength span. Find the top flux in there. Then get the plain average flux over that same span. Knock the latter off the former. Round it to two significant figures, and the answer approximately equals 7.9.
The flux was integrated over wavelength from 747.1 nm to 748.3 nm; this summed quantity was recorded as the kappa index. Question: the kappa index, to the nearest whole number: 81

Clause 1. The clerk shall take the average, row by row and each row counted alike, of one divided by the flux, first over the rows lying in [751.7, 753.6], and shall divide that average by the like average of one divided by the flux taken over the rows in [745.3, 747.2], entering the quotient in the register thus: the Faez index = 0.99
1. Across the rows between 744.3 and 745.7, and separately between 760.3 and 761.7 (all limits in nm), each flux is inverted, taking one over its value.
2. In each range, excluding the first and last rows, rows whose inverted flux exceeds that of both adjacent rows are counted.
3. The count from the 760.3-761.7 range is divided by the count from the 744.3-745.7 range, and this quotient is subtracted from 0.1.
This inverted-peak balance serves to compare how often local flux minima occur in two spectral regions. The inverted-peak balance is -0.90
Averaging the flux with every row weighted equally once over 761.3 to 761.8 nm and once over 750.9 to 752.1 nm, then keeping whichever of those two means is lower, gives 61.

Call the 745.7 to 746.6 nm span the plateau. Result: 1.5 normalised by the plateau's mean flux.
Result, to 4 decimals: 0.0223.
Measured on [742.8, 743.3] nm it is 0.0229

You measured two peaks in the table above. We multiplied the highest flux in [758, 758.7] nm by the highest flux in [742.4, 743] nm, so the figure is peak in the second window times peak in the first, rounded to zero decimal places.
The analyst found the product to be 4755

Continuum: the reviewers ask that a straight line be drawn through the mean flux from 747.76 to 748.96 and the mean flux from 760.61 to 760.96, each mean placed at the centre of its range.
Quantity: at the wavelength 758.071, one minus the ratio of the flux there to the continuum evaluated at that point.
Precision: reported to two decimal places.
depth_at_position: -0.05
